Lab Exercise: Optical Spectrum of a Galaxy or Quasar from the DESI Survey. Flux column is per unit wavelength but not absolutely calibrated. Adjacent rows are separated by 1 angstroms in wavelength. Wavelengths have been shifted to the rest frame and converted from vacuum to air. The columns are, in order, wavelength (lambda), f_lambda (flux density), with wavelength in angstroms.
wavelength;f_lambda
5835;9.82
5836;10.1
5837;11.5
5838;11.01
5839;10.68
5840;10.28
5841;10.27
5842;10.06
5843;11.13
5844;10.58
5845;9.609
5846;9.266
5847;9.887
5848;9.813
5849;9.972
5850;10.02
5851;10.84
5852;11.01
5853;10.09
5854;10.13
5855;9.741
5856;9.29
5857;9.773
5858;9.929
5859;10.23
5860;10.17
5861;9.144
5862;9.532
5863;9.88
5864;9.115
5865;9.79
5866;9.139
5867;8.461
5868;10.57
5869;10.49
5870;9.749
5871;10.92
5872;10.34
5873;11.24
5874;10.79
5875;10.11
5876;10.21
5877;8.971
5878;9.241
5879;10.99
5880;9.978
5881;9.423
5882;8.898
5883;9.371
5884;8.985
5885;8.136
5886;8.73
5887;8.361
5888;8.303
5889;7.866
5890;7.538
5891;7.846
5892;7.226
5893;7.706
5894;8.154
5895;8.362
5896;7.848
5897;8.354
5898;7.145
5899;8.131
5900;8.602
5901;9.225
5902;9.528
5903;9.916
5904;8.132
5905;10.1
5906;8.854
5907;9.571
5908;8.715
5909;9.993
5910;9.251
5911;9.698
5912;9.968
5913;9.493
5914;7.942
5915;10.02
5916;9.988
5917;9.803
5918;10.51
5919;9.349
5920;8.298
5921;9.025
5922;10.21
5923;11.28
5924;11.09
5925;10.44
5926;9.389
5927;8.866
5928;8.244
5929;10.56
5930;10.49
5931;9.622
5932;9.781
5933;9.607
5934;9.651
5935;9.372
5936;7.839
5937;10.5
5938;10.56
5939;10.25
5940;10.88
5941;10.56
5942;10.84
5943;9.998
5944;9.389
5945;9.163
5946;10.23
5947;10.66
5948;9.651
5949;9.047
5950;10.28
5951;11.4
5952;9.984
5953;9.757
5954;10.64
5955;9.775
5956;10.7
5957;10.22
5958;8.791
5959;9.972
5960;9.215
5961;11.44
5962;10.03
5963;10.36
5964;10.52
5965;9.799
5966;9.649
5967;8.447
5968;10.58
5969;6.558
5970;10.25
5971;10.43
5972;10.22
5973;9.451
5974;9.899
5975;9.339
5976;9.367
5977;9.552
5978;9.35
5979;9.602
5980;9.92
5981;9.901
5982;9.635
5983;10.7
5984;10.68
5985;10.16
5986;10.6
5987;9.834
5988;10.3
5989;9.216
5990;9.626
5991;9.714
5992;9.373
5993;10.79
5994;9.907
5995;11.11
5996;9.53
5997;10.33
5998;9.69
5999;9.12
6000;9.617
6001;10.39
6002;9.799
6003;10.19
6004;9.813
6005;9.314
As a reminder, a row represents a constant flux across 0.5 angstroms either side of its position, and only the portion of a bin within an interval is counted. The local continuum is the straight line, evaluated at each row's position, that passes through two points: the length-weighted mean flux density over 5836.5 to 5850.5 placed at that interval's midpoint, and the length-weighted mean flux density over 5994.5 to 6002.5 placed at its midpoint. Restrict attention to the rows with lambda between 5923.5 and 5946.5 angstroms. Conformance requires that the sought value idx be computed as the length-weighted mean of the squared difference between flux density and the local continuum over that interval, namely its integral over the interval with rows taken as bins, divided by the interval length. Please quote 0.7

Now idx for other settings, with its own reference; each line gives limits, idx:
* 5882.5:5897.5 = 4.3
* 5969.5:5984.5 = 0.2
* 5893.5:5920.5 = 1.9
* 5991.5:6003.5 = 0.3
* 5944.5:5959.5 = 0.5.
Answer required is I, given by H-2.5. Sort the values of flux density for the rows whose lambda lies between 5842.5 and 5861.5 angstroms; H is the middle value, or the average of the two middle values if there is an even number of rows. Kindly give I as 7.5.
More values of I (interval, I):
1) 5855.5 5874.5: 7.4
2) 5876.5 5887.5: 6.5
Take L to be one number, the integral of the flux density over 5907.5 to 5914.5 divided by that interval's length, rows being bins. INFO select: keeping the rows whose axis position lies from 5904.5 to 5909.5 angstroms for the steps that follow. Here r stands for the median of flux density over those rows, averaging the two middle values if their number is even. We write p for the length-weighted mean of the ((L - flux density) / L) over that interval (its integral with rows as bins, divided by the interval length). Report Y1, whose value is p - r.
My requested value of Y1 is -9.6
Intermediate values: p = -0.016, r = 9.6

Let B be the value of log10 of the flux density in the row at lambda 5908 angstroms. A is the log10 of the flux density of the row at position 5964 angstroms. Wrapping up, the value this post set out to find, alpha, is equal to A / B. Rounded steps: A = 1.02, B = 0.94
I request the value 1.09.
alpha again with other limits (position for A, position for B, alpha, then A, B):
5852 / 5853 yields 1.04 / 1.04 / 1.00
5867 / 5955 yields 0.94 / 0.93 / 0.99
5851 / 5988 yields 1.02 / 1.04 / 1.01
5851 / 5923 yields 0.98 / 1.04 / 1.05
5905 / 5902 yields 1.03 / 1.00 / 0.98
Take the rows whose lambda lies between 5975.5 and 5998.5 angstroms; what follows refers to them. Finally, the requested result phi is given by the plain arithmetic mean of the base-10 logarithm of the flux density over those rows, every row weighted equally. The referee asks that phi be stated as 1.00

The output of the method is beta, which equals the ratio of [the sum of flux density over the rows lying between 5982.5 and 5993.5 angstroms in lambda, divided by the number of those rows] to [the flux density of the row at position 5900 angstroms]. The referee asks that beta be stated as 1.17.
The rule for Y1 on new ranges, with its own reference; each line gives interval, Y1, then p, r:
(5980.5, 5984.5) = -10.4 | -0.101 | 10.3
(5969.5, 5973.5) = -10.3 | -0.085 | 10.2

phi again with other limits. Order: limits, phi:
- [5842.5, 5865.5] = 1.00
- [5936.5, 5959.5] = 1.01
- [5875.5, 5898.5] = 0.93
